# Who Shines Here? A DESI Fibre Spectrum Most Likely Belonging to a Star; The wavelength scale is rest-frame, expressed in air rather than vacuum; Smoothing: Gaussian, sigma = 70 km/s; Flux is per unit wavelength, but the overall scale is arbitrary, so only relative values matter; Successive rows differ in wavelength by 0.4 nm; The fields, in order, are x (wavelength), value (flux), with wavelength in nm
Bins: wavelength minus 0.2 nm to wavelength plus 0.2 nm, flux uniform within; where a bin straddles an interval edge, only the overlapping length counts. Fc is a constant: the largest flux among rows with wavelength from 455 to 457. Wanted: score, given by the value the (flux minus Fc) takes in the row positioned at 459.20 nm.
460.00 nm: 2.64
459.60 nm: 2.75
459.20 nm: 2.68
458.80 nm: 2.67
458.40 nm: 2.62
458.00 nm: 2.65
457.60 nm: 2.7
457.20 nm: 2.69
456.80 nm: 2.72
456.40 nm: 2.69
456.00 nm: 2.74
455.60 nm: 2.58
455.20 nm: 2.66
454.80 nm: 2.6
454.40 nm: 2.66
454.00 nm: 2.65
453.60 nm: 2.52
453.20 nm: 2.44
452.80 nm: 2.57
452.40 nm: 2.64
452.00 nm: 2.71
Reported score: -0.060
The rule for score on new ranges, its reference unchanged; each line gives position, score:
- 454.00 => -0.090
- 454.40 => -0.080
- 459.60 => 0.010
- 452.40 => -0.100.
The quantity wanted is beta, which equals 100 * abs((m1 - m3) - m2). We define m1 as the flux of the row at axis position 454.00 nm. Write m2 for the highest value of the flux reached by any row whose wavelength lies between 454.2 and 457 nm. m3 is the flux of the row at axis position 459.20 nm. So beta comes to 277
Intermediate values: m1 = 2.65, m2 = 2.74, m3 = 2.68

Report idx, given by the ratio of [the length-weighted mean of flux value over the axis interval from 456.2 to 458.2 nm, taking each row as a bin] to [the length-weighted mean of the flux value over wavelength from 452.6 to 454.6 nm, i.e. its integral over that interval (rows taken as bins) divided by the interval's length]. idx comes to 1.05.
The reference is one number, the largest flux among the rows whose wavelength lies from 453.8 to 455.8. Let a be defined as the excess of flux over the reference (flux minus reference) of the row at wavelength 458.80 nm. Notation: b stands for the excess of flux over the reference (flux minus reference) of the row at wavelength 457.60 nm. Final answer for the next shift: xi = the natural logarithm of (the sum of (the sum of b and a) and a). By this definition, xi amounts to -2.8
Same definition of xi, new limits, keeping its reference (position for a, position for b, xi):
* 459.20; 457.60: -2.5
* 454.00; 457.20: -4.6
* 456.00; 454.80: -2.3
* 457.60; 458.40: -3.2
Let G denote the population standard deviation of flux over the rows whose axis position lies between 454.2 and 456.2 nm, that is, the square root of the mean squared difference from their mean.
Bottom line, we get 0.056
